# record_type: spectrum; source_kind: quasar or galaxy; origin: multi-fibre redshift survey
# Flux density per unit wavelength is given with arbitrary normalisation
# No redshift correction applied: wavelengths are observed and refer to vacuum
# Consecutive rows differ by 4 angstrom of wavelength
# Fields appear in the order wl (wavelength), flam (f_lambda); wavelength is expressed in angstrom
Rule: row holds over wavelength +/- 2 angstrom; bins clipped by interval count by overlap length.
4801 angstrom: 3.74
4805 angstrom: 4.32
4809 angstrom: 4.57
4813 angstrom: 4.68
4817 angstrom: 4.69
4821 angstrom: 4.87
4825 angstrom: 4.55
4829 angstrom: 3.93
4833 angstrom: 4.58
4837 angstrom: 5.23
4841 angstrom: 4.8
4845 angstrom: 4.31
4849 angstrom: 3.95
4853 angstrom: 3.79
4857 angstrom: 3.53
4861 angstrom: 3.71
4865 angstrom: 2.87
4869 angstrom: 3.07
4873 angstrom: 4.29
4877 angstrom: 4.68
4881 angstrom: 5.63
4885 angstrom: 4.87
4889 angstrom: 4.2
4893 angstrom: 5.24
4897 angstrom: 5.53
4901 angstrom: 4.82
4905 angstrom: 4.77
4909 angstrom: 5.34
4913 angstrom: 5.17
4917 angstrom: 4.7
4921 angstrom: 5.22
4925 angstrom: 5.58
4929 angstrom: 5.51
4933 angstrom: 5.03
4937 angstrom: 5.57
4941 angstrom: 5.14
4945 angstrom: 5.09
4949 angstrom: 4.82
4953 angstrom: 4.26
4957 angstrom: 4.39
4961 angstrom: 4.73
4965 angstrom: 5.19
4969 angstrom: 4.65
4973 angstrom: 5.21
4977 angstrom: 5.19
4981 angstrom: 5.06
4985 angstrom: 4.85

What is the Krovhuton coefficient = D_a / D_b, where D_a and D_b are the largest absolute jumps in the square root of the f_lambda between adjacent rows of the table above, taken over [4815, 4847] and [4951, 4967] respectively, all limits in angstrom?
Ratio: 1.53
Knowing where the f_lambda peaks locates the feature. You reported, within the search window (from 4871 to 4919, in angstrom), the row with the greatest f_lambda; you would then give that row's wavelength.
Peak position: 4881 angstrom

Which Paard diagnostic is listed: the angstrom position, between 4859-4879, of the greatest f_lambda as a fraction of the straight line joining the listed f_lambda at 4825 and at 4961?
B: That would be 4877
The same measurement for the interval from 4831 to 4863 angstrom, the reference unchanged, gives 4837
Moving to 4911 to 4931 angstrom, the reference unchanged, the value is 4925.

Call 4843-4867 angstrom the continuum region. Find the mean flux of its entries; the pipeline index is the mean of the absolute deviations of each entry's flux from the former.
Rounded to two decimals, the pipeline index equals 0.33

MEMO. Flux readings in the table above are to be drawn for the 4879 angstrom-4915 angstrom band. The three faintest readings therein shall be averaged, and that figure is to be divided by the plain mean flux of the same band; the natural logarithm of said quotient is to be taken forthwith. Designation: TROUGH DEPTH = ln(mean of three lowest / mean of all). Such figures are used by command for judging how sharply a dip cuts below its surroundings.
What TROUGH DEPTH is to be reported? -0.097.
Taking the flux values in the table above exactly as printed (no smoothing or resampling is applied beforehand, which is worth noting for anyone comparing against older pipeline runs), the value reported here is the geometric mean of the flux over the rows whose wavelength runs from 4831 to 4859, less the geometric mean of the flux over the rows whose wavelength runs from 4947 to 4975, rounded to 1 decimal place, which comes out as -0.5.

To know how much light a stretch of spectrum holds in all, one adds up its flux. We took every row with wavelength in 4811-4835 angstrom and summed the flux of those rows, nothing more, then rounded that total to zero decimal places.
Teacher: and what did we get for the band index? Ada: 27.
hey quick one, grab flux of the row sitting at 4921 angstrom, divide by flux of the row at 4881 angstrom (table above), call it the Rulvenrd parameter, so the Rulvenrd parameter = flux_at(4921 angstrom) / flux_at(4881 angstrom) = 0.93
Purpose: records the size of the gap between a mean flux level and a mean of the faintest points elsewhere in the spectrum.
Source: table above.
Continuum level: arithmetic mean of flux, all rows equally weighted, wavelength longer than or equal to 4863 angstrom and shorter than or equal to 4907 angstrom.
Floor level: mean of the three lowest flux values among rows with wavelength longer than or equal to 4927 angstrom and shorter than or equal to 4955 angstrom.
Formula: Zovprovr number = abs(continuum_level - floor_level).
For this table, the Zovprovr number 0.16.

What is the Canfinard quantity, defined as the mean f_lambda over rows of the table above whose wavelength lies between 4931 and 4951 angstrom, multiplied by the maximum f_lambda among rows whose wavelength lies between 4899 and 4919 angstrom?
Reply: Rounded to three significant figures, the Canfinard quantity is 27.4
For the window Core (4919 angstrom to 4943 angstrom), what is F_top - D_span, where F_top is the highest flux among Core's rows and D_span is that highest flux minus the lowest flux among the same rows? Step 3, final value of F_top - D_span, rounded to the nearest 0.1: 5.0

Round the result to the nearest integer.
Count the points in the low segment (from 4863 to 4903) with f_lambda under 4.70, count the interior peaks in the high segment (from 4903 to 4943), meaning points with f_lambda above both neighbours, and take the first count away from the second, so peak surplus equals -2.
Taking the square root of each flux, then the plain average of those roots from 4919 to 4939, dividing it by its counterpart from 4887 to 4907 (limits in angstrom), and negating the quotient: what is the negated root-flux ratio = -1.05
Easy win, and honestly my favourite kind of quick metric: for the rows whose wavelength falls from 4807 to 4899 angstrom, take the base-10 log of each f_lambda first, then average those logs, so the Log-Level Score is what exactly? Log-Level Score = 0.64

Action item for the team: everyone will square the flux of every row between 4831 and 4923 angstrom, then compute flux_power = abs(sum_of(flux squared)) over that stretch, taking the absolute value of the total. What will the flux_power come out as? 486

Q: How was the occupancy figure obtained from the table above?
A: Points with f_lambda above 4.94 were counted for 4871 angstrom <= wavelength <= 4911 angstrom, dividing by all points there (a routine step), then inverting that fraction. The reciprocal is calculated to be 2.5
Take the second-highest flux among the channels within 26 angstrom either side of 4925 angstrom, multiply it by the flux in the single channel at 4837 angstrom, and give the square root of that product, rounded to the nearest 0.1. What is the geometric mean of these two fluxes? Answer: 5.4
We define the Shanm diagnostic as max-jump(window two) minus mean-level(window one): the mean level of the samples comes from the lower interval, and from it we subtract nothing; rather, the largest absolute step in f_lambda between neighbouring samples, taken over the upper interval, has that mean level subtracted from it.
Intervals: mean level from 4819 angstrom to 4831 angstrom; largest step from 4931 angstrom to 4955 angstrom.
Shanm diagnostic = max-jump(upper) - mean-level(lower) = -3.9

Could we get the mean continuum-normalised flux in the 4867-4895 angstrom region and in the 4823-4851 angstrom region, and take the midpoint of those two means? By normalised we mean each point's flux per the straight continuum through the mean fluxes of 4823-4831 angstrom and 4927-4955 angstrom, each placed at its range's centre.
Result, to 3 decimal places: 1.012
